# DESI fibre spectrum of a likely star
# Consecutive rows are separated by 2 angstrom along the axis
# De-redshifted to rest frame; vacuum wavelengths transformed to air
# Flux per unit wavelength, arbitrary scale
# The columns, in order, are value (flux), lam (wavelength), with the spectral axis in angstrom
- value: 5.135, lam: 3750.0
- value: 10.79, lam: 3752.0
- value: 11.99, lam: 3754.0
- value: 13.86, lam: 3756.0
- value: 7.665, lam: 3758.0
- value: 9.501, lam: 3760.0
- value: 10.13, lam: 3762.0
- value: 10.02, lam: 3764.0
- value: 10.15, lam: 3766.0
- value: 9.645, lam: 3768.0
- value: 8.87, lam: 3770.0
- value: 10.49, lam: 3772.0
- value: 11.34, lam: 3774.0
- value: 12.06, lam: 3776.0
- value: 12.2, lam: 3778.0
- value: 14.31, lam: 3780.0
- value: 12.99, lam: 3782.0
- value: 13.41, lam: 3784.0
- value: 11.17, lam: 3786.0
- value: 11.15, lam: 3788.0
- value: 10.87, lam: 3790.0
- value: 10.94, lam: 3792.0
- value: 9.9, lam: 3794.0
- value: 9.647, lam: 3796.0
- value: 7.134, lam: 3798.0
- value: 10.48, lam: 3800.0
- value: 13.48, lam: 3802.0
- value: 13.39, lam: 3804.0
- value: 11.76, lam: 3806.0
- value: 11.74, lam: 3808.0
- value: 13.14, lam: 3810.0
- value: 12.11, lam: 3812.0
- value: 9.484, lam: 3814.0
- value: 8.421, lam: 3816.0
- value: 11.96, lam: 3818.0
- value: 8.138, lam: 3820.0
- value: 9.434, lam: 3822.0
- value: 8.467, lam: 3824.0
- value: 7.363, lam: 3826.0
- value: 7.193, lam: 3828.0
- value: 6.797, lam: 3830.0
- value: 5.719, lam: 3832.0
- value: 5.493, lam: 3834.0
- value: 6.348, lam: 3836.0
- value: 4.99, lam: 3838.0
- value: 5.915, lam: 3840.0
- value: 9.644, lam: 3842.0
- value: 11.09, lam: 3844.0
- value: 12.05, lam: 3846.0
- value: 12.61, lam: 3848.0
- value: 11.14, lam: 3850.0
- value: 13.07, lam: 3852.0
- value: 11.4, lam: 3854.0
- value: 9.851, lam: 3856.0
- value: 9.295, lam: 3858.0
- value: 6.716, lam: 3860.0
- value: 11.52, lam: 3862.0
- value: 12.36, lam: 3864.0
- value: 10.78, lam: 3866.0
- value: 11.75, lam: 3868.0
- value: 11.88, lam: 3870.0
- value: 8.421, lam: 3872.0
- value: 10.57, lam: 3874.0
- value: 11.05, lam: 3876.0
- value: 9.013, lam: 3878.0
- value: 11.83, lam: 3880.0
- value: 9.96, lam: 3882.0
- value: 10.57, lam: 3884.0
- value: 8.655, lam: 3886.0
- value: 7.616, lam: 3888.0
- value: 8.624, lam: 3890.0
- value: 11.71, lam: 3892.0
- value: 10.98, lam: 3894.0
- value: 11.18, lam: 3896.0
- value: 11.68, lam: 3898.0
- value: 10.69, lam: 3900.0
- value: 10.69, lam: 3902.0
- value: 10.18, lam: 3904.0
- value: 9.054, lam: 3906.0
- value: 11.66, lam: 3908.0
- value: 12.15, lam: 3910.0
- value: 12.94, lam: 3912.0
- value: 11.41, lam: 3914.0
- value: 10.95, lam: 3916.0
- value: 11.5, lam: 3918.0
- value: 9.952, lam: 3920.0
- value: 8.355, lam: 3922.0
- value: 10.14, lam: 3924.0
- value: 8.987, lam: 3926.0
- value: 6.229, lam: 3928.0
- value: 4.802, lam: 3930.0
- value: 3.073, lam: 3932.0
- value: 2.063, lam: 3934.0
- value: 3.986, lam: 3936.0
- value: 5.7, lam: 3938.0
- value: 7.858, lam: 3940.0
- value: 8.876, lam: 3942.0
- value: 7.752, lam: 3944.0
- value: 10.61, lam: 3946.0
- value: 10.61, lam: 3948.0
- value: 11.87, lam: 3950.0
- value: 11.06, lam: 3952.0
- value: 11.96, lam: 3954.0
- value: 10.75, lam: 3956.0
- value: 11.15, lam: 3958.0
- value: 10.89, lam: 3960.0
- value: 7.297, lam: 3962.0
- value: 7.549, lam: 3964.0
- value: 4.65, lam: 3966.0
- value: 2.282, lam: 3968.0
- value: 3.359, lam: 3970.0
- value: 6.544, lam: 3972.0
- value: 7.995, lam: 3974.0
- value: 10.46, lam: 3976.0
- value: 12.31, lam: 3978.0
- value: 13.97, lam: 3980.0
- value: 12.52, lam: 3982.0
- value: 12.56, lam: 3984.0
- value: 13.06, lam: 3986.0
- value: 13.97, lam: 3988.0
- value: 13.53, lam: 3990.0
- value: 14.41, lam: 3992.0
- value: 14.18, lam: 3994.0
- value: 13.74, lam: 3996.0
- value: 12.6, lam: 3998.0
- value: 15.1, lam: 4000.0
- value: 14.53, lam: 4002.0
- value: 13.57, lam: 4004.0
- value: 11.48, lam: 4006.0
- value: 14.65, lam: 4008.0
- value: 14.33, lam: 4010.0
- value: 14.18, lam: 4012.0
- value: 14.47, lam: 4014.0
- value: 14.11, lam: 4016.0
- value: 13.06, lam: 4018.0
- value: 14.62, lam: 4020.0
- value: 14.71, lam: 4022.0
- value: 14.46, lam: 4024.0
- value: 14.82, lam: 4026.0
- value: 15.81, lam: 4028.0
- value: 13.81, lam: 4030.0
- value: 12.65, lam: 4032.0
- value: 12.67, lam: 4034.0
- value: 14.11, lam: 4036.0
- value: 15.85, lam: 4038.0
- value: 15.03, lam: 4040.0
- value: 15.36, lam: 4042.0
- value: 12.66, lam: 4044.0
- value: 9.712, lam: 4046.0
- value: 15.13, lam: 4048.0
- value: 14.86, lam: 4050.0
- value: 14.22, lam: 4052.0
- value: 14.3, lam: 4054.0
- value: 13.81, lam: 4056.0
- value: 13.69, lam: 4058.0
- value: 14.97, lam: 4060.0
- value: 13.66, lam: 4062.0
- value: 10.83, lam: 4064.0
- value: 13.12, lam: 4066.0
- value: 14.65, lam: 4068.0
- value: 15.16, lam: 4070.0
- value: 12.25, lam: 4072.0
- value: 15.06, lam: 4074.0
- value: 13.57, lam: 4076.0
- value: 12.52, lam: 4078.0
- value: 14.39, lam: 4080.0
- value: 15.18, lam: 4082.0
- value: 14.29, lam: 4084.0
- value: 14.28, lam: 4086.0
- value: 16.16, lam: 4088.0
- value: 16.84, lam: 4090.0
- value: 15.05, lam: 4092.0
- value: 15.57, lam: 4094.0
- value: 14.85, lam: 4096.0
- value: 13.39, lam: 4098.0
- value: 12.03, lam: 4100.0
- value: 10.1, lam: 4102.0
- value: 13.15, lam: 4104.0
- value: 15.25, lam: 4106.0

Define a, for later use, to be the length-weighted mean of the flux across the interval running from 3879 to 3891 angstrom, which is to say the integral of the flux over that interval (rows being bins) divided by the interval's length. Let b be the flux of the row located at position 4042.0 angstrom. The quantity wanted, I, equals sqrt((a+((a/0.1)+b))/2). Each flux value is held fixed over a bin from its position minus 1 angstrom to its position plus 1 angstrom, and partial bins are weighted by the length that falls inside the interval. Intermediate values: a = 9.5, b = 15.36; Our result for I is 8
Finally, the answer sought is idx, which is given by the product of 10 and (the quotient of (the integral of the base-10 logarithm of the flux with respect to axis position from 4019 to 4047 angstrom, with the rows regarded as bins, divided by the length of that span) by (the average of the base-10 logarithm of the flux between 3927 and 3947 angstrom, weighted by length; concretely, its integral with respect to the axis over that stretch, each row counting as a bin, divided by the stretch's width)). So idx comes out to 15.5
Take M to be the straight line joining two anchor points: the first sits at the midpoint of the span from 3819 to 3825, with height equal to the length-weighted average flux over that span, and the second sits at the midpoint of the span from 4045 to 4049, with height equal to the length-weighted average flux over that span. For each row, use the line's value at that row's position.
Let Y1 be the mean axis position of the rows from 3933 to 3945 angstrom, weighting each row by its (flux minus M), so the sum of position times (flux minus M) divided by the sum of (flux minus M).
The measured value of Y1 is 3937.4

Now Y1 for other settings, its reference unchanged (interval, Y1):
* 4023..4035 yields 4027.4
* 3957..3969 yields 3965.9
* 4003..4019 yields 4011.4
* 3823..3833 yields 3829.5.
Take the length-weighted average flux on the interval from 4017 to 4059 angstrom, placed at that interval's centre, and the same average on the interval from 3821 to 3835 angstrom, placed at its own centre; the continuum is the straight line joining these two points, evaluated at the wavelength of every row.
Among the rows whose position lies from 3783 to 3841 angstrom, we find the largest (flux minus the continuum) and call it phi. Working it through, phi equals 8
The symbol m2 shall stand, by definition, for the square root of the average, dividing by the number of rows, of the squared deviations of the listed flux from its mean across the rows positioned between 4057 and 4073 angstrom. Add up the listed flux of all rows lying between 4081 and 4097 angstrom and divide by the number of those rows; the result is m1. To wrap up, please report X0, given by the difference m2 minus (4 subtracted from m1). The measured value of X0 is -10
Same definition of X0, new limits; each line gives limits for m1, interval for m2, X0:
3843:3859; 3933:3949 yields -4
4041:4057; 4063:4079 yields -8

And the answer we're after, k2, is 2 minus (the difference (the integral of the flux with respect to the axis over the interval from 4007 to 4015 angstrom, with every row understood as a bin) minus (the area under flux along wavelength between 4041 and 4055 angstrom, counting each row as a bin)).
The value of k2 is 79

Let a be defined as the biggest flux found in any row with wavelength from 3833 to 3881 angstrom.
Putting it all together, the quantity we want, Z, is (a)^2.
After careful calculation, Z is 171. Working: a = 13.07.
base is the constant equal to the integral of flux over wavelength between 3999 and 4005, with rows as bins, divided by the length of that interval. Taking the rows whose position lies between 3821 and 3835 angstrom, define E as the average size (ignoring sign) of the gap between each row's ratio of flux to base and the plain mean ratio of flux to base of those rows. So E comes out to 0.072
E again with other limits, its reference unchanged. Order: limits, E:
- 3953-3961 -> 0.027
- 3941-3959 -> 0.068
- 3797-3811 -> 0.110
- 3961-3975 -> 0.133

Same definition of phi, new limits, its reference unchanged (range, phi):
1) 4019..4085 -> 2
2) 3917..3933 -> 1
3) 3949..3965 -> 1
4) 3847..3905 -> 5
